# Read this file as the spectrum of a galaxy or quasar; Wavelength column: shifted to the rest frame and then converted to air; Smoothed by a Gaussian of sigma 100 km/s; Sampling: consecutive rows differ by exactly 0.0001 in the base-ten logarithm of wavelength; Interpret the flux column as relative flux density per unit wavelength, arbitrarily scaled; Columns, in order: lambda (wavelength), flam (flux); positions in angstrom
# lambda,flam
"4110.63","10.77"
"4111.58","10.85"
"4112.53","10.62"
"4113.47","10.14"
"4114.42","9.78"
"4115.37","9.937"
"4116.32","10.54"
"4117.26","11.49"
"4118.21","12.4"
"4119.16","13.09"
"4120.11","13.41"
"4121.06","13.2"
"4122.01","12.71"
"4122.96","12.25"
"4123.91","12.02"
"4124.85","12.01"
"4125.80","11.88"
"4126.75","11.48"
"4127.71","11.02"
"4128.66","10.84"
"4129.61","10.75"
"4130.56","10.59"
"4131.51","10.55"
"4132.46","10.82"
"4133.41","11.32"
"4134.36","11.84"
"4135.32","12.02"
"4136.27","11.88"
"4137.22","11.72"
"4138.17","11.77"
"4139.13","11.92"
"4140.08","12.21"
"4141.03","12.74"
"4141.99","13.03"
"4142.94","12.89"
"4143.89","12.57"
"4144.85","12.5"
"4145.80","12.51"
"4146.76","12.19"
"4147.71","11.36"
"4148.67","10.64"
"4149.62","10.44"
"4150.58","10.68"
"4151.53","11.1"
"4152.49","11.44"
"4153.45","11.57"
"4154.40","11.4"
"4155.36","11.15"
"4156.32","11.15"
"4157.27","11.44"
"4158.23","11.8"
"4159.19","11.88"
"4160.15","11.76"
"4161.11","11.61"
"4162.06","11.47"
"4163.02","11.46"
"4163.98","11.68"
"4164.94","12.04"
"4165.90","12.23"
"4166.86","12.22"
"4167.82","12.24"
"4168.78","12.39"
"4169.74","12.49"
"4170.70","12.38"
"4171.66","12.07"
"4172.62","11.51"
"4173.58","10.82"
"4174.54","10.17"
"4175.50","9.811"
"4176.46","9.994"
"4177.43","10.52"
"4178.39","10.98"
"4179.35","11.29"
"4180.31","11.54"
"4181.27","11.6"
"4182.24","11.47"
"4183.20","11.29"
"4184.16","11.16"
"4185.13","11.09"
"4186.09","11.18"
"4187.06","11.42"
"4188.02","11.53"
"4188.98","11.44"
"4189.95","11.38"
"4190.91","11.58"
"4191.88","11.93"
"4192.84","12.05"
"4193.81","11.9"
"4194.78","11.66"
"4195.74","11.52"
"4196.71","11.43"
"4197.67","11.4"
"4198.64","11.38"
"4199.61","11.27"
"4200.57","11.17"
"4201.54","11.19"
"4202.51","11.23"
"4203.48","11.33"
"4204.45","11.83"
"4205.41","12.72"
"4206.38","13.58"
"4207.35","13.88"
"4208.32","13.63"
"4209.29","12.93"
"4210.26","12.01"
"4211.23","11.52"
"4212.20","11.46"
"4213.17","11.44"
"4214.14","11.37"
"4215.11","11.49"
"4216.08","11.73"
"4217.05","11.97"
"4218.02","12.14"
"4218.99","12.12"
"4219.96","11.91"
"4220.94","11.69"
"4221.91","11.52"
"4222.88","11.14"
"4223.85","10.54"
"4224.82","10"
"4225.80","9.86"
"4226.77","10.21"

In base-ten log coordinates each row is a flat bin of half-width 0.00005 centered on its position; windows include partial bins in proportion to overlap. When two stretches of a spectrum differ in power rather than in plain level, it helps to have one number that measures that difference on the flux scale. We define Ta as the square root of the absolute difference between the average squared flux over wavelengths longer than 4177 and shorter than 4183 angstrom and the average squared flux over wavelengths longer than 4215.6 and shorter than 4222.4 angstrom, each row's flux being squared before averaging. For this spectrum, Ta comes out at 3.8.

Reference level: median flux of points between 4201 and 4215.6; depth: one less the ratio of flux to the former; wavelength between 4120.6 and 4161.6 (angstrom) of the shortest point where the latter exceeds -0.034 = 4125.80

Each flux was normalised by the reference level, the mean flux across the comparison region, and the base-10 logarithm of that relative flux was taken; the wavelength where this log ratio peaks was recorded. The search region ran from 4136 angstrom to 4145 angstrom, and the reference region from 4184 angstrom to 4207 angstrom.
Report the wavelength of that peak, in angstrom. 4141.99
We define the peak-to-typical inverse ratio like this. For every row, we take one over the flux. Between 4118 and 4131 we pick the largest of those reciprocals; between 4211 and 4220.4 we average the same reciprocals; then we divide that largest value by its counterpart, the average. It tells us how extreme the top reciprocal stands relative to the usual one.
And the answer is 1.11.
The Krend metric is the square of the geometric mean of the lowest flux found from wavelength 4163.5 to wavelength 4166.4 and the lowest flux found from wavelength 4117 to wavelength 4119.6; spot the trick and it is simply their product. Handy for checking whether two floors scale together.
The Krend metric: 134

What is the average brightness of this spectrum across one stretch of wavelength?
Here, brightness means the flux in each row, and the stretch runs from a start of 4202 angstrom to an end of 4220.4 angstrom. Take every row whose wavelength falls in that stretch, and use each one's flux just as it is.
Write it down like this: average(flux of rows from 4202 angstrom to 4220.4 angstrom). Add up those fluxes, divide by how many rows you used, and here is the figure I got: 12.1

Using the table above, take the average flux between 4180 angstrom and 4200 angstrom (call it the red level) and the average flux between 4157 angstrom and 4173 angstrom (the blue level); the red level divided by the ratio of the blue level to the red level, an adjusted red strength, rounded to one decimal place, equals 11.1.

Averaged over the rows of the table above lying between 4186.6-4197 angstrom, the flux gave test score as 11.6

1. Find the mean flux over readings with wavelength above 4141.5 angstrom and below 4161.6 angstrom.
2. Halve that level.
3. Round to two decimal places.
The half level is 5.84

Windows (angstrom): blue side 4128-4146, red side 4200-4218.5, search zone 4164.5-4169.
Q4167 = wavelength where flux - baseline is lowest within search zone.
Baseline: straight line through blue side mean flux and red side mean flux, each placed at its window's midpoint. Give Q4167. 4164.94 angstrom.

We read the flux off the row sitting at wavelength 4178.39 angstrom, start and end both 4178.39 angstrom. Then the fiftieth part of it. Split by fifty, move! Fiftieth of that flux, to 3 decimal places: 0.220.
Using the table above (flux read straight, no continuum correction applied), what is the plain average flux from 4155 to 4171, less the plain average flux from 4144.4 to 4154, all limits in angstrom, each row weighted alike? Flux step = 0.4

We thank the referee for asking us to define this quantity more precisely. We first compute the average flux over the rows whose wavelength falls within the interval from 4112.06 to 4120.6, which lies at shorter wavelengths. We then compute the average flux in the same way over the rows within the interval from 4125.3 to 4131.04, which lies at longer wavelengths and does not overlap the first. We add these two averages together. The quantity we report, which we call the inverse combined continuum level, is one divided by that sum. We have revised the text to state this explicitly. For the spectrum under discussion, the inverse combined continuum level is 0.0447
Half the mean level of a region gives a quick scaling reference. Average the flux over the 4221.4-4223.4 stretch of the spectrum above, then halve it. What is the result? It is 5.7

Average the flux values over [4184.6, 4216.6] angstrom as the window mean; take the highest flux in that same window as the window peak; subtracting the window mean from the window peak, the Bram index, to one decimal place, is 2.1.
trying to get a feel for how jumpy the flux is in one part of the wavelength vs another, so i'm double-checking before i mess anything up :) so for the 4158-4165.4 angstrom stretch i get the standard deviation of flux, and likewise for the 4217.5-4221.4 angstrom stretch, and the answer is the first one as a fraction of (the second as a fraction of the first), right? 0.19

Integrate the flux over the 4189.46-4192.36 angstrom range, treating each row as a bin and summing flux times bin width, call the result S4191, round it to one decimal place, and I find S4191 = 33.7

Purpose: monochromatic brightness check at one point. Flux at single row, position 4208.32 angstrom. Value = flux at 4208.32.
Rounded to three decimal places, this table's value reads 13.630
